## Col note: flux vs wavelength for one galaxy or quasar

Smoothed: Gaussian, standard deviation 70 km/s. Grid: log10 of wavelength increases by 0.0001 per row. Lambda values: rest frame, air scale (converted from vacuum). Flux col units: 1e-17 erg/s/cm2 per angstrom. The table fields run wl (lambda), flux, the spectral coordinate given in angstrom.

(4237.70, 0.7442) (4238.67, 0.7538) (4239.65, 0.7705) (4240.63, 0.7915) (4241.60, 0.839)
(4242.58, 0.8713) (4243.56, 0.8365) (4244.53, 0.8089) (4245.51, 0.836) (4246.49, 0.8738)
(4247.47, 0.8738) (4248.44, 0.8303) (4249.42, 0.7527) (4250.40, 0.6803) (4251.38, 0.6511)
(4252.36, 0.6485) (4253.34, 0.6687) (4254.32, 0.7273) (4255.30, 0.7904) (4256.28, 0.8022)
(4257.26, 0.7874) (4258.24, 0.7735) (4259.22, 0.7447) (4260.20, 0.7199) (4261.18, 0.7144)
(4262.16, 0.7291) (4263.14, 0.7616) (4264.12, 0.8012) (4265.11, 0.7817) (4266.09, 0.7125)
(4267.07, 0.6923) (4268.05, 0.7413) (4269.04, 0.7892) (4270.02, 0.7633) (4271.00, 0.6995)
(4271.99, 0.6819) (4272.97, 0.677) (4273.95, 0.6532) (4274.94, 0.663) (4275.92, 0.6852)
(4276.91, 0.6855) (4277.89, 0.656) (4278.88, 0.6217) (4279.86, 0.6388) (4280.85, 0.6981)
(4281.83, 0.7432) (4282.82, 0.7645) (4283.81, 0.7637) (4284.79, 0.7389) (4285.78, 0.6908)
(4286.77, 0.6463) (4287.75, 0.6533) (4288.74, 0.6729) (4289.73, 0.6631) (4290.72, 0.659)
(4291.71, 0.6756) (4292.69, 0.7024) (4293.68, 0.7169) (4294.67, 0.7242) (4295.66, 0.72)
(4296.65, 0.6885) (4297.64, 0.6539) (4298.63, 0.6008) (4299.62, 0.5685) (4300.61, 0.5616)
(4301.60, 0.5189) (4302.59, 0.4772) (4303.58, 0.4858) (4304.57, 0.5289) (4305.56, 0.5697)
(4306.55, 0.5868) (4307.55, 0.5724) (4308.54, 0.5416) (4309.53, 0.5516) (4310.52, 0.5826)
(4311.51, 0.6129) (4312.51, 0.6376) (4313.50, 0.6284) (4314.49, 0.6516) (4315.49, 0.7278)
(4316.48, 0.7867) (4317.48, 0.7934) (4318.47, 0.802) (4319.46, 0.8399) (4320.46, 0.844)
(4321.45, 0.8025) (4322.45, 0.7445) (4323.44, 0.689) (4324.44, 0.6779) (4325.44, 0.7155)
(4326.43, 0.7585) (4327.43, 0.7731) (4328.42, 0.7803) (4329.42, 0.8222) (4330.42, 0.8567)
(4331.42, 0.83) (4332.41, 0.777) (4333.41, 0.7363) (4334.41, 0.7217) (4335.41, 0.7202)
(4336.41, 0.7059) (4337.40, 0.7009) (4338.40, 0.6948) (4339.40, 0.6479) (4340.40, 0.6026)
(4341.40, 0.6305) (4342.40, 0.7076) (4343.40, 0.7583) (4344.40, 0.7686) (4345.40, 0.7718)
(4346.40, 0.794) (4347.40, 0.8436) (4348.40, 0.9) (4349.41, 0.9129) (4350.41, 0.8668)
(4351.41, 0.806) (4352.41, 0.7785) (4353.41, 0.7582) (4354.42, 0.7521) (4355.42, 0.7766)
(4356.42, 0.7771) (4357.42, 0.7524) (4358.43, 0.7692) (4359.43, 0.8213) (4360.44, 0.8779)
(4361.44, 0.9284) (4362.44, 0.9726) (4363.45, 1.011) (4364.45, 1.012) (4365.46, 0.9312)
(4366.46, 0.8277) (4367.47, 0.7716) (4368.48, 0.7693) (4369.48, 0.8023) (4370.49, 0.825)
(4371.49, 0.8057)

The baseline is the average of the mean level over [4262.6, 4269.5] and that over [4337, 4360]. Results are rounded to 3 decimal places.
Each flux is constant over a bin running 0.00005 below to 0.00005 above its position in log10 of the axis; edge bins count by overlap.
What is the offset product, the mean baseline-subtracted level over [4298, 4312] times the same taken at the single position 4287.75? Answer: 0.022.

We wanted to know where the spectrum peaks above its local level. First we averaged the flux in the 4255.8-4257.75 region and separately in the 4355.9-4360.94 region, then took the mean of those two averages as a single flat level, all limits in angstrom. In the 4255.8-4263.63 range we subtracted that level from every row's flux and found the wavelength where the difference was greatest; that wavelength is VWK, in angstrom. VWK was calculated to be 4256.28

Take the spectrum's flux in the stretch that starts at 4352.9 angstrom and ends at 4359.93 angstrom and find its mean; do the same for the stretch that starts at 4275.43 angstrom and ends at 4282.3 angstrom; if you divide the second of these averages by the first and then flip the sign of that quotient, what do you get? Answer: -0.87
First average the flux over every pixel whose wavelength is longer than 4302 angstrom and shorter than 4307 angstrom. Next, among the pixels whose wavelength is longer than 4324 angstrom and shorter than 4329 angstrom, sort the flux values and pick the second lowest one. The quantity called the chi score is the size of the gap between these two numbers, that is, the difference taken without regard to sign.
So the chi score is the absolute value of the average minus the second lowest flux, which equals 0.19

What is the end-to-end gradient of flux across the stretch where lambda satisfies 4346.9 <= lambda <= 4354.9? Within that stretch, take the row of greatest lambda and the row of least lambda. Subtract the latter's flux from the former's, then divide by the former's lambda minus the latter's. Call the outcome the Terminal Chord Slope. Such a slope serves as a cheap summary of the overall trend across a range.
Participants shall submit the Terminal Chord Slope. -0.013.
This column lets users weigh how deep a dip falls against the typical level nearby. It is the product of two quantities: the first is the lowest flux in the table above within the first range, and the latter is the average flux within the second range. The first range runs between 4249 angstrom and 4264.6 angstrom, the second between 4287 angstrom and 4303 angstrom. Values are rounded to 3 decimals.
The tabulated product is 0.416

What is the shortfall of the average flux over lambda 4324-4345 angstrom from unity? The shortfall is 0.27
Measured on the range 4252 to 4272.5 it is 0.26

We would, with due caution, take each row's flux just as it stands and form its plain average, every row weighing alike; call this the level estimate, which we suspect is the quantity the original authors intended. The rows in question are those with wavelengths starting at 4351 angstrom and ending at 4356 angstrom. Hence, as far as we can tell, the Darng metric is 0.774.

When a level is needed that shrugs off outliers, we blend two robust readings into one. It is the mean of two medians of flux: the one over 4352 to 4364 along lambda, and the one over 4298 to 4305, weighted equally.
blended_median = 0.653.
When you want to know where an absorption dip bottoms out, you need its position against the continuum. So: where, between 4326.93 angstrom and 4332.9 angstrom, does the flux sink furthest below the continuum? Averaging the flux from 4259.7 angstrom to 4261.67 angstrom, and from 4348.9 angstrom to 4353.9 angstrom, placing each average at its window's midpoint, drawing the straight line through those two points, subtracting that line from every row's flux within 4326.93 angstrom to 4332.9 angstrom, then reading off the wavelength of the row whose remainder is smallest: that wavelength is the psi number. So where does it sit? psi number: 4332.41 angstrom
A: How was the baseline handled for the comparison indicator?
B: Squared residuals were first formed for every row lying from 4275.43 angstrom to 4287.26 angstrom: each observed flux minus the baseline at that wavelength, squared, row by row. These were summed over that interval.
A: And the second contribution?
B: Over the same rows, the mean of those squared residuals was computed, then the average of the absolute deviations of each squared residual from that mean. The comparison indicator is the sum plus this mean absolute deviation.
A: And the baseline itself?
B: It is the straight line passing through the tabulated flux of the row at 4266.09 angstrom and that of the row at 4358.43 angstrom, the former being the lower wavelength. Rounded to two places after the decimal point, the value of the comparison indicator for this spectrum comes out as 0.04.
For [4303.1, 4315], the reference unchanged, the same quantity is 0.34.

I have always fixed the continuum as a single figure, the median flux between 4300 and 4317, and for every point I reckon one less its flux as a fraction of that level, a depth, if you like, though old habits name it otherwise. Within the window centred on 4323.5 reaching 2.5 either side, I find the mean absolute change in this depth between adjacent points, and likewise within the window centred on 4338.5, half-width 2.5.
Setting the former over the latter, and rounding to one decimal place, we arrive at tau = 1.6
